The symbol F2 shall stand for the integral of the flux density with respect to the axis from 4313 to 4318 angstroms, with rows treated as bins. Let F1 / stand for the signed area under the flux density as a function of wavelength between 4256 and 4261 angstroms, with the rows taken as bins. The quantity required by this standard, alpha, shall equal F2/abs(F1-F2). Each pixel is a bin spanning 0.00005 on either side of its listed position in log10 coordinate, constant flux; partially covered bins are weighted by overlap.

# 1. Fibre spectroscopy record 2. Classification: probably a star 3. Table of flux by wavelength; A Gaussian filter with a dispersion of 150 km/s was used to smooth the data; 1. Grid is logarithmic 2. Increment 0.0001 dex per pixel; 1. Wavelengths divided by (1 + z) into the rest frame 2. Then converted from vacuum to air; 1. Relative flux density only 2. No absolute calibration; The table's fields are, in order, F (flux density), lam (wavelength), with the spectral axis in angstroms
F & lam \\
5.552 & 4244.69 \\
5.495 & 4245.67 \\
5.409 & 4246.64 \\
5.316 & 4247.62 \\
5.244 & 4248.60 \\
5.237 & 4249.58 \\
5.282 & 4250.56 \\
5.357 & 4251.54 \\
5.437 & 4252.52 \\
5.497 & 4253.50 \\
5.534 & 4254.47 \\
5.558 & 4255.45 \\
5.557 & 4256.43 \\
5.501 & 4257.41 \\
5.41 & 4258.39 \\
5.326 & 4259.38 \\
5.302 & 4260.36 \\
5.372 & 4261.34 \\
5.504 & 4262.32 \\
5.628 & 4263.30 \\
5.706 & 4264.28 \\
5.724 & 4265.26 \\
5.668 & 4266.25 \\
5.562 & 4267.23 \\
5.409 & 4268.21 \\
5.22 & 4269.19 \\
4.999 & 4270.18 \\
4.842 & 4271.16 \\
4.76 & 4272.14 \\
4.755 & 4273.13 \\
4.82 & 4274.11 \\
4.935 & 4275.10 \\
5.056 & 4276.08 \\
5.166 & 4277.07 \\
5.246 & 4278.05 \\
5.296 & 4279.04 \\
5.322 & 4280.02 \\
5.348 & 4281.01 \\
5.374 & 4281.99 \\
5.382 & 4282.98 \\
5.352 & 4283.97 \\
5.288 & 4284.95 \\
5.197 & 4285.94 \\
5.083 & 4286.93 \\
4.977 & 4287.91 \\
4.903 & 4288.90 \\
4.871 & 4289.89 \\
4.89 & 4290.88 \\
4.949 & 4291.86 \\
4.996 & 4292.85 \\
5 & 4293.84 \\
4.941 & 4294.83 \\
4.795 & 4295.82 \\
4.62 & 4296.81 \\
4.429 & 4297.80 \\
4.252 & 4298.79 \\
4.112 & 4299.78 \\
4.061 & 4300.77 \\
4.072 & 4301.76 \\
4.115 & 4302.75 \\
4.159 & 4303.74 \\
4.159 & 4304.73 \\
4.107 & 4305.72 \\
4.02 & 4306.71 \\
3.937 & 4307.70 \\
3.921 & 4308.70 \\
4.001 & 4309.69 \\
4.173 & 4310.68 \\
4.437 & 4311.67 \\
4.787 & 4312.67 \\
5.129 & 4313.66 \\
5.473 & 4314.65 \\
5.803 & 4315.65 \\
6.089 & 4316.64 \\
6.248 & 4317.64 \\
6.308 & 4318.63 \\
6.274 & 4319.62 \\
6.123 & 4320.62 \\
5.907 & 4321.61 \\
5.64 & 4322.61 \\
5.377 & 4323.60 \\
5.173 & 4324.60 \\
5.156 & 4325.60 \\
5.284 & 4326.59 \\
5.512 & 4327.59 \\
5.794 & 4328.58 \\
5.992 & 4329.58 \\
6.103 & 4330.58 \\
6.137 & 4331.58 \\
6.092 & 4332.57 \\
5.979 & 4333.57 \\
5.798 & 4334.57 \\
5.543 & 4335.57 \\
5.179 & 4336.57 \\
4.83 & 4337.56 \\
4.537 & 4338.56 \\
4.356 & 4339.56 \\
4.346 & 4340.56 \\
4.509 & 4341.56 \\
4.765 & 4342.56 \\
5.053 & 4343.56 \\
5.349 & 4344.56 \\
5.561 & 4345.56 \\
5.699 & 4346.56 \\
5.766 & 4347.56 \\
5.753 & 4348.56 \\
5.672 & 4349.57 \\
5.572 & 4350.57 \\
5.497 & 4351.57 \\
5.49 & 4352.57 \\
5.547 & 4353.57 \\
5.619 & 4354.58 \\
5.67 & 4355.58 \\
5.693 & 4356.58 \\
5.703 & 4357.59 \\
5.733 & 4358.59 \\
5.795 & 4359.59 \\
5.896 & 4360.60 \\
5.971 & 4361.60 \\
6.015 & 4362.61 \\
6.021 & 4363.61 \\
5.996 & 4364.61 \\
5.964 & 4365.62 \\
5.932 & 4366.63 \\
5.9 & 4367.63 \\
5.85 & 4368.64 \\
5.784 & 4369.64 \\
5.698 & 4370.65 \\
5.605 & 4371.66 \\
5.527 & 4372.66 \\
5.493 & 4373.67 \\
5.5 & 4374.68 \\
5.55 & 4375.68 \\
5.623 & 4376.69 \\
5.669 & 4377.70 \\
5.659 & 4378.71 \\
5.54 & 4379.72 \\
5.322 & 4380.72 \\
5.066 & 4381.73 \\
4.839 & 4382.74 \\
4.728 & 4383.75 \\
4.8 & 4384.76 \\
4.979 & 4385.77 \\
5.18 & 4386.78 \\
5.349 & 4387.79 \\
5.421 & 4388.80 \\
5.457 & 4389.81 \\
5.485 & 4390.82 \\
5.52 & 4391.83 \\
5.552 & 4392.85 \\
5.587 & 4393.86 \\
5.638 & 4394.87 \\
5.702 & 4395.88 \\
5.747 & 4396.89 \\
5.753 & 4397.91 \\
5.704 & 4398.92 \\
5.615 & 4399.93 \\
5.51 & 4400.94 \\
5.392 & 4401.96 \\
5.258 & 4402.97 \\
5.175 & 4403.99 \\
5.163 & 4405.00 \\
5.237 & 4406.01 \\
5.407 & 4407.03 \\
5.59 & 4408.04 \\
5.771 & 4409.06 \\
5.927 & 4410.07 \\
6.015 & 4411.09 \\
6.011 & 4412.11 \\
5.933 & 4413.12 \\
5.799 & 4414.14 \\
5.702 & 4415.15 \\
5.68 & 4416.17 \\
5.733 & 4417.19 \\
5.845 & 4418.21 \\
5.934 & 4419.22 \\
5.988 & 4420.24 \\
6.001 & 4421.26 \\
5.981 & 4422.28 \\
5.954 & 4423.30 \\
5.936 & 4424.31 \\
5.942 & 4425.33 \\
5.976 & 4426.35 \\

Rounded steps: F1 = 27.0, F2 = 29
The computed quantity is 20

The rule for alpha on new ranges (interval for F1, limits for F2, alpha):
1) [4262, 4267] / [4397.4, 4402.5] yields 94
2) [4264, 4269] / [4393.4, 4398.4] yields 59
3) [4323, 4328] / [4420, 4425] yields 9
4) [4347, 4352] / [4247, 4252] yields 14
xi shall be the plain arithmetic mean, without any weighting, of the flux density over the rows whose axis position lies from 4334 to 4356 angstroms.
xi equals 5.3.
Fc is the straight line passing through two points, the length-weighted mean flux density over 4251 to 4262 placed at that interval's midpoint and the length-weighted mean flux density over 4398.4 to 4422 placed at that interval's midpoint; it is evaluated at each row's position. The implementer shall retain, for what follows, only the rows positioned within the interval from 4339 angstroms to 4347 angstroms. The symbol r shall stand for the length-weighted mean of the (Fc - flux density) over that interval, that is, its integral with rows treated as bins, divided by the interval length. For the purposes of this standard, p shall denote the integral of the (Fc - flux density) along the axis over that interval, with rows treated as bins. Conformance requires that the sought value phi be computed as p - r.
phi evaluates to 4.4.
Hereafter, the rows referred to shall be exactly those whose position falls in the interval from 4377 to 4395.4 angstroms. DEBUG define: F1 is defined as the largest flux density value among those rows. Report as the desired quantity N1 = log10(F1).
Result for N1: 0.75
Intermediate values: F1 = 5.669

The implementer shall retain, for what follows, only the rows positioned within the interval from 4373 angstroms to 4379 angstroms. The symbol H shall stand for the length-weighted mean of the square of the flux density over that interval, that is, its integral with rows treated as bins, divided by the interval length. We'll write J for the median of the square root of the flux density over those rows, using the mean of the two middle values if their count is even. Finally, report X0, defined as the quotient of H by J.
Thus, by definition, 13.2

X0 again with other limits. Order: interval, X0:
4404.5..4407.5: 12.1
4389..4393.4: 12.9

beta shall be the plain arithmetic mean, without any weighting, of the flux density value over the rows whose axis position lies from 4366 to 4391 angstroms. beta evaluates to 5.44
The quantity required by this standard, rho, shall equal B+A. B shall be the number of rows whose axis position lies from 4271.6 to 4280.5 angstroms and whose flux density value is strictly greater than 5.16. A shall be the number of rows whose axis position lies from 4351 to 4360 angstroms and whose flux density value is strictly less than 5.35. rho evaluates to 4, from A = 0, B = 4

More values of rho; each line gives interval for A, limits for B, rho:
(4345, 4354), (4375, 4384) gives 6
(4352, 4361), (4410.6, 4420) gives 9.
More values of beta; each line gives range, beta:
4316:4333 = 5.84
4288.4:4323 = 4.85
